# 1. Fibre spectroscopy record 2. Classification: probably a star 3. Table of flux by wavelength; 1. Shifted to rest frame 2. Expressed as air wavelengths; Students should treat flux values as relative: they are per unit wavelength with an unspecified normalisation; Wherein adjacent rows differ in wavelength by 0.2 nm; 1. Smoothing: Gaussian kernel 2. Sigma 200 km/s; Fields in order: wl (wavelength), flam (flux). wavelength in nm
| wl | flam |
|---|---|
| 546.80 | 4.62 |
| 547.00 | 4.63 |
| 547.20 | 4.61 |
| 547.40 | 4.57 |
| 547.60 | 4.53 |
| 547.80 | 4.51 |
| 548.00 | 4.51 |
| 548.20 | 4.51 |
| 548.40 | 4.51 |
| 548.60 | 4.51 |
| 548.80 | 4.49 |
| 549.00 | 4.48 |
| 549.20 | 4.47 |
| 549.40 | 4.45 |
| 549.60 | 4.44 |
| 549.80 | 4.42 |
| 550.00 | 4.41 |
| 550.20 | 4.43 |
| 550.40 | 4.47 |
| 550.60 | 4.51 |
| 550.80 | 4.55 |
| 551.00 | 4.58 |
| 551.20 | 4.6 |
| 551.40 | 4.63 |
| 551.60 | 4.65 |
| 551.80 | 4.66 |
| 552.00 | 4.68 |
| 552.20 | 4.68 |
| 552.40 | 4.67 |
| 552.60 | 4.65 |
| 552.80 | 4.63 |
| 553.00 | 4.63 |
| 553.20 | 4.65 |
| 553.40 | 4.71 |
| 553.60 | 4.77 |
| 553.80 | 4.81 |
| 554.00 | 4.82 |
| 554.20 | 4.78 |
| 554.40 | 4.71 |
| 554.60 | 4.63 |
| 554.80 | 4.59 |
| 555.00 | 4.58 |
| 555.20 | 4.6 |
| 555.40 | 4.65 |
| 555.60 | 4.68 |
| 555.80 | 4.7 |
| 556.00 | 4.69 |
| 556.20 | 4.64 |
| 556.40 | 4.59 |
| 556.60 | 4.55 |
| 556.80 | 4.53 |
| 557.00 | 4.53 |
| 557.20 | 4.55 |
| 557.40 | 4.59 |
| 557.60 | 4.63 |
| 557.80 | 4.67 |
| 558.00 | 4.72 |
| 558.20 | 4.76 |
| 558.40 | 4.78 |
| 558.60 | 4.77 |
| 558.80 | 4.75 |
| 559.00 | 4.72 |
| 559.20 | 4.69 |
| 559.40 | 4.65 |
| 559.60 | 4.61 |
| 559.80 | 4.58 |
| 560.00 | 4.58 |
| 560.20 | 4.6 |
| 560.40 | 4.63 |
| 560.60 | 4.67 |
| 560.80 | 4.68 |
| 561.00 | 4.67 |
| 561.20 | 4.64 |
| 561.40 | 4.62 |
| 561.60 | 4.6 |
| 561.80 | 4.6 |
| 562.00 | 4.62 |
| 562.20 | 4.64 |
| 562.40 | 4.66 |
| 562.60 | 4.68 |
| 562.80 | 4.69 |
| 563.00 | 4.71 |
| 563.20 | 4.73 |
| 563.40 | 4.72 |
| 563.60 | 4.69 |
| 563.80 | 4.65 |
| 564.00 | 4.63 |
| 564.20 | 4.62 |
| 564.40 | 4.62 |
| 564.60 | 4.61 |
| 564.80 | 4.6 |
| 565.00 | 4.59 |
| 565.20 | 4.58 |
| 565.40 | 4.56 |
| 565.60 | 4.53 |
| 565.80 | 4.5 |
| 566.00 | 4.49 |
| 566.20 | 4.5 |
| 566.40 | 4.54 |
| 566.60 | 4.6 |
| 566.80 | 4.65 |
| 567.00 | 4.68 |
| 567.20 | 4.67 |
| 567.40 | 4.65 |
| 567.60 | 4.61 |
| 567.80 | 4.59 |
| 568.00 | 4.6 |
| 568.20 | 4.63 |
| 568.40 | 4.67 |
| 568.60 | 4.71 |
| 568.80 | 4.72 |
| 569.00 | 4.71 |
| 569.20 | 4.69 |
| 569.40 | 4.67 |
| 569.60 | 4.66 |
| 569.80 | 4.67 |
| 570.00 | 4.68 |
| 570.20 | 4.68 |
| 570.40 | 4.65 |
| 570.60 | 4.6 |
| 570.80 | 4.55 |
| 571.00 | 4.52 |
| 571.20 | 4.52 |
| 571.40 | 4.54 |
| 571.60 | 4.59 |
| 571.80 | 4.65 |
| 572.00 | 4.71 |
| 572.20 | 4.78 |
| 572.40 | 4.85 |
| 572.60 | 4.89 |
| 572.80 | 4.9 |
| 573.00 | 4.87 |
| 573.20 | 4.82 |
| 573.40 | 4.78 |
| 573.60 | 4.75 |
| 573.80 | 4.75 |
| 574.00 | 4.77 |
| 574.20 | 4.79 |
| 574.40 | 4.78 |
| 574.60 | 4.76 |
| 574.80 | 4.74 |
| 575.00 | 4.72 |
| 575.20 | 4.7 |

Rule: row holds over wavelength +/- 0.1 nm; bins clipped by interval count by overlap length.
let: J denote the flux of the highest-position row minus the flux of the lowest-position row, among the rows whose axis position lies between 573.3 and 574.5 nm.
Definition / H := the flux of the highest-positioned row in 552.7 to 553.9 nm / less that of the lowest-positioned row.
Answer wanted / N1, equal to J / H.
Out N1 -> 0.0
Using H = 0.18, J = 0.00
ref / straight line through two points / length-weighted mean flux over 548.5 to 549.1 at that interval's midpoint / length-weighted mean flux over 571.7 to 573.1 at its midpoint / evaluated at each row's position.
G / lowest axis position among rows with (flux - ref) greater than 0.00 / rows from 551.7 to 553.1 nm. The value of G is 551.80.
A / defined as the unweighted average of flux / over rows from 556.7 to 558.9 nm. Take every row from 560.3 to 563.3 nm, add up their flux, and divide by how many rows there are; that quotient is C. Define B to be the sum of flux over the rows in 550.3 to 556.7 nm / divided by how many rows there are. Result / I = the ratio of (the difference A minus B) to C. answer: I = 0.003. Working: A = 4.66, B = 4.65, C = 4.66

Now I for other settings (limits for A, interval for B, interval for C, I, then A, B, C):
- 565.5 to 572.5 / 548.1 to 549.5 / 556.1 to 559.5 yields 0.030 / 4.63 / 4.49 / 4.65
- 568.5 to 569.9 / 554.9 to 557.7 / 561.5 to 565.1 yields 0.018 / 4.69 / 4.61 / 4.65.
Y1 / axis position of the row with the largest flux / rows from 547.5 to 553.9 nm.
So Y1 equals 553.80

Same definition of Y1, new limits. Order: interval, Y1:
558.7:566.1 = 558.80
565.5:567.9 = 567.00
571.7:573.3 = 572.80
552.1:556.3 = 554.00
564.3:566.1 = 564.40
